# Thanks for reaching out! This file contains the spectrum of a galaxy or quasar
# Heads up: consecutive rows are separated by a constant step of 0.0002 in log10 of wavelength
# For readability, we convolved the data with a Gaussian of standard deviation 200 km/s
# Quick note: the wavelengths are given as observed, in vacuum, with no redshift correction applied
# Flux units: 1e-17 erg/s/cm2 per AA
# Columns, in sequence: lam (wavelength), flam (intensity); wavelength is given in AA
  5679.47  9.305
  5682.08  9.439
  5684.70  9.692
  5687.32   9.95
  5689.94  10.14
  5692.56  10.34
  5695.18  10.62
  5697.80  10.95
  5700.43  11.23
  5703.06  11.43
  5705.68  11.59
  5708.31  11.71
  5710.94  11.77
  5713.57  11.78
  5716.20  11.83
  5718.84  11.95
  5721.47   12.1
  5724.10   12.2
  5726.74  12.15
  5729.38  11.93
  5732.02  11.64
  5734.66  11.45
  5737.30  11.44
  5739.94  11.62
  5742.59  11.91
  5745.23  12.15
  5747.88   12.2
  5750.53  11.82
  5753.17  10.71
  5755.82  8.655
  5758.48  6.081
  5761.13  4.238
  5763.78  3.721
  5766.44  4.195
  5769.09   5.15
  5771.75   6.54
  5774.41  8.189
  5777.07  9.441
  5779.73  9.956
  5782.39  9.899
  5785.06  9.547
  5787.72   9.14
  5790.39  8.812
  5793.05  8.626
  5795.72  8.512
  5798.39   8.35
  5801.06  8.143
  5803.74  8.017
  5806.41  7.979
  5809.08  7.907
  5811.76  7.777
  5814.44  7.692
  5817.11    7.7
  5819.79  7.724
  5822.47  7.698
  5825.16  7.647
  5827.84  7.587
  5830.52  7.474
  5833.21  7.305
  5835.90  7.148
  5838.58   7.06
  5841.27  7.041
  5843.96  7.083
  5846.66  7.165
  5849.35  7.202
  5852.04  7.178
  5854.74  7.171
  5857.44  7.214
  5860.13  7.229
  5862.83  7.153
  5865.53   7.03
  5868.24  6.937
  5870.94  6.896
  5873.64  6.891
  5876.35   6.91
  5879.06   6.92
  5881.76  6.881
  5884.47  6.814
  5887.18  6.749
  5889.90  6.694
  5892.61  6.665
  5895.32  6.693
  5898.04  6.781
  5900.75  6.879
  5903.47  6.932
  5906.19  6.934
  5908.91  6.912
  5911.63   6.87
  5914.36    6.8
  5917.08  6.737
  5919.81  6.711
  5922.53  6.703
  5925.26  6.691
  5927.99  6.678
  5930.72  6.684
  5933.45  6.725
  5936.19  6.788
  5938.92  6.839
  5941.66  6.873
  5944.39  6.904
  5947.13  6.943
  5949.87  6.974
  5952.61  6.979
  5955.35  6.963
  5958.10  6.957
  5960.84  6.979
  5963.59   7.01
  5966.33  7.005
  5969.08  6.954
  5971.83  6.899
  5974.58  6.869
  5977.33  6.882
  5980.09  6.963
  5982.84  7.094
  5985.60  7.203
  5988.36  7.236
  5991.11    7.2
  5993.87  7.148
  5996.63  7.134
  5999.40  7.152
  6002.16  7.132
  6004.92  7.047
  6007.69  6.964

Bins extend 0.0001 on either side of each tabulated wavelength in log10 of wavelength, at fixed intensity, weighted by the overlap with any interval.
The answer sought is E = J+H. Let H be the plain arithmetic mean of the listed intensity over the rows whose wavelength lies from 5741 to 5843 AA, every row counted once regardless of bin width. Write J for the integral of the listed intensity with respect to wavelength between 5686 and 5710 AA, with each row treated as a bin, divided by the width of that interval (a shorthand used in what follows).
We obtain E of 19.0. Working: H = 8.2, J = 10.9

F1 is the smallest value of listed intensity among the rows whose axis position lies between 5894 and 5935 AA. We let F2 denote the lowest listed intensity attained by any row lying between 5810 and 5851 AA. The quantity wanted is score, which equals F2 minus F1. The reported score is 0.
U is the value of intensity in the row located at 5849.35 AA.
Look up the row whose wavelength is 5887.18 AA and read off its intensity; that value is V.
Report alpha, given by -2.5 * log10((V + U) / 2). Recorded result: -2.11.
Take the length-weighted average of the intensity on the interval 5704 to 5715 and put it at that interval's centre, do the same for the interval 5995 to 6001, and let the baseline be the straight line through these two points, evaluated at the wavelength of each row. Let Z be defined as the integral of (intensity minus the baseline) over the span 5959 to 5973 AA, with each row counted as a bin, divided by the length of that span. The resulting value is -0.7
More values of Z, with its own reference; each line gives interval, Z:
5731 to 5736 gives 0.2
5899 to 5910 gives -1.7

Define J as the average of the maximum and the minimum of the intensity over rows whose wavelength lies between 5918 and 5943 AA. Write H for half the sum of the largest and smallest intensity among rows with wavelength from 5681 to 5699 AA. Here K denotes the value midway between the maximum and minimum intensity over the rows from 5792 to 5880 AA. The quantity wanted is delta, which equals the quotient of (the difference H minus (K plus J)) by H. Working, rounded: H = 10.2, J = 6.8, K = 7.76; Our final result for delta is -0.43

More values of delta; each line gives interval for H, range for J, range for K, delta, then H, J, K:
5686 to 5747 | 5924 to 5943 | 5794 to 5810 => -0.35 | 11.1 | 6.8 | 8.21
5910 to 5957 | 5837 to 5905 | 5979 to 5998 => -1.06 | 6.8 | 6.9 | 7.10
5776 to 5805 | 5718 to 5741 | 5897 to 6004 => -1.09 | 9.0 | 11.8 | 6.96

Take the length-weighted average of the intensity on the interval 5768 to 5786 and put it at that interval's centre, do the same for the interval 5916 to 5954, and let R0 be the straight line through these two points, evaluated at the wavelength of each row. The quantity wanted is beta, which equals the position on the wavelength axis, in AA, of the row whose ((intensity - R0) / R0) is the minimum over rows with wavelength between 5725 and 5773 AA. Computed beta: 5763.78 AA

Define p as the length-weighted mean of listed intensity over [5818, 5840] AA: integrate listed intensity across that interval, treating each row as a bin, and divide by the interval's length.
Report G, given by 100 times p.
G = 746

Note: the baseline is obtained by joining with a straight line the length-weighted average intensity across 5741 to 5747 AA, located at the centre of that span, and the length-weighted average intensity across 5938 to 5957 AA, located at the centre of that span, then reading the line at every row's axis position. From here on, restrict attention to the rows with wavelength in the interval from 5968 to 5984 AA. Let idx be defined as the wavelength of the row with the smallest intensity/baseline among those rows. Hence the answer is 5969.08 AA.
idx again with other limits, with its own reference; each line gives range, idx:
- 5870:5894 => 5870.94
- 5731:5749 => 5734.66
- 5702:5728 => 5703.06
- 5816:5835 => 5833.21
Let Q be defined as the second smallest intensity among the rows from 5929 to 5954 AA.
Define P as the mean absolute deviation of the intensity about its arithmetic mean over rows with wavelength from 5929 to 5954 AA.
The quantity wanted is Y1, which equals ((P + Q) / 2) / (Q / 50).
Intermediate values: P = 0.09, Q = 6.725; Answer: 25.3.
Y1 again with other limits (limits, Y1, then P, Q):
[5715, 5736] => 25.4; 0.20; 11.64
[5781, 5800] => 26.4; 0.47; 8.512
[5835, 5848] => 25.2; 0.05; 7.06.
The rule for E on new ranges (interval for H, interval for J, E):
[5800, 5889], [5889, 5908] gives 14.1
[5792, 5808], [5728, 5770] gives 17.6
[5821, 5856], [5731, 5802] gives 16.2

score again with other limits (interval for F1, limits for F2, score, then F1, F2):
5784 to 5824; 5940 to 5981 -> -1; 7.692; 6.869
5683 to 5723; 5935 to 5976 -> -3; 9.692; 6.788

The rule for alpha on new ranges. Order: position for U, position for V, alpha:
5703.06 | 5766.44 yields -2.23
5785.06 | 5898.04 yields -2.28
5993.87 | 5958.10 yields -2.12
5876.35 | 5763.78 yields -1.81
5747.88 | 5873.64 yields -2.45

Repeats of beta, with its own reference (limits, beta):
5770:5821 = 5771.75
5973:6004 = 5974.58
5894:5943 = 5895.32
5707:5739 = 5708.31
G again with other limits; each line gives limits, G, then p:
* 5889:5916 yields 682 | 6.8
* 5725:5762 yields 1066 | 10.7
